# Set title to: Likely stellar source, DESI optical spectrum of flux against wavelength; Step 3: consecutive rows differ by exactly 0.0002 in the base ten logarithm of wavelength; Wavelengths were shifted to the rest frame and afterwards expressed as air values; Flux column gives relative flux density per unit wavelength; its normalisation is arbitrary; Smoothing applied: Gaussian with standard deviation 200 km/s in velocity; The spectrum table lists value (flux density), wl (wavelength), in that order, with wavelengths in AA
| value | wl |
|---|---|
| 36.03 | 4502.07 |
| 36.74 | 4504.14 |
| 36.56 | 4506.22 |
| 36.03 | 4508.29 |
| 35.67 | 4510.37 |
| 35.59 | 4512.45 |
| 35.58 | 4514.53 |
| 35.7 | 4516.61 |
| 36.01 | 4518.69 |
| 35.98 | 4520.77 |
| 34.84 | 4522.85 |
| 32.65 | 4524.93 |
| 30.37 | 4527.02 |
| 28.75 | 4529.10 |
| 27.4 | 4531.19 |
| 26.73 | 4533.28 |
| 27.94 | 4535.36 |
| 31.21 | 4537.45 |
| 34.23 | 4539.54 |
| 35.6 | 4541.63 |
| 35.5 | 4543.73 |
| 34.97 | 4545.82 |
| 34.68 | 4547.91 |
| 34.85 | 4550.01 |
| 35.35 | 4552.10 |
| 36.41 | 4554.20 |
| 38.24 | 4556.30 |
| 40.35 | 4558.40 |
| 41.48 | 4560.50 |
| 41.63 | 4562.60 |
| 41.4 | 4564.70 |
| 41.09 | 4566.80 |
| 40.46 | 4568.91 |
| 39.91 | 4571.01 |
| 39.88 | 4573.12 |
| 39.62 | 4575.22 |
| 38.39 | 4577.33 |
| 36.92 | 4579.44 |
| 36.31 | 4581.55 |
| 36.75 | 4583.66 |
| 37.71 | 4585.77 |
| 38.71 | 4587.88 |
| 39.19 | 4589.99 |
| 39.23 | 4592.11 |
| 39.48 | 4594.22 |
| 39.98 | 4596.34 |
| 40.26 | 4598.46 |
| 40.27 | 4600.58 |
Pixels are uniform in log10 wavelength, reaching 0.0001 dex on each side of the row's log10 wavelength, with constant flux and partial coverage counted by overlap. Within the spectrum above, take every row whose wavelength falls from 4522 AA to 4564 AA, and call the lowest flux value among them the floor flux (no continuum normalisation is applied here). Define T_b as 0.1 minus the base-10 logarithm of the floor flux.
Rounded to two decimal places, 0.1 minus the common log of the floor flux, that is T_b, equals -1.33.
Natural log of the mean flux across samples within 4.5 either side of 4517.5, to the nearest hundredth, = 3.58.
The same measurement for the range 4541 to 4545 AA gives 3.57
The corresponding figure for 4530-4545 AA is 3.44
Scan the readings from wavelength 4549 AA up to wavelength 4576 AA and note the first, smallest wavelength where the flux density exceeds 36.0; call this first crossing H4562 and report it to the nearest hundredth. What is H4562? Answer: 4554.20 AA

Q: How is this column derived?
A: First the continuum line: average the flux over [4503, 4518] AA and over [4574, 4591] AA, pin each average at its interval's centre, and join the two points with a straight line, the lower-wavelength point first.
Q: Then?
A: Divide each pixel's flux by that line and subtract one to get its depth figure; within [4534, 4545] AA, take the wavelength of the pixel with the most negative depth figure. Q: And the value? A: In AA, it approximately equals 4535.36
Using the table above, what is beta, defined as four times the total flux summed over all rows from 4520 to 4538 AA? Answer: 1103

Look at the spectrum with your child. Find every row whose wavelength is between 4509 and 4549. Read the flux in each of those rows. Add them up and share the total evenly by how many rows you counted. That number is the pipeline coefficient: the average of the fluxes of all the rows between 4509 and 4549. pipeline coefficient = 33.1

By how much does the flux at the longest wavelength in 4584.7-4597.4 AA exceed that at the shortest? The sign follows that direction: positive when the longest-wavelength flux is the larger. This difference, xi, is 2.3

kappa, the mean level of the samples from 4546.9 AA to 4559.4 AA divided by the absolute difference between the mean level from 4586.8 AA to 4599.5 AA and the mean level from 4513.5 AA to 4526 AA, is 8.4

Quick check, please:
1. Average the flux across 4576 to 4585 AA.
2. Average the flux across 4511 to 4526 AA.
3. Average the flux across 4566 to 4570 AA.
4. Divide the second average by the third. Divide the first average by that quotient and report 43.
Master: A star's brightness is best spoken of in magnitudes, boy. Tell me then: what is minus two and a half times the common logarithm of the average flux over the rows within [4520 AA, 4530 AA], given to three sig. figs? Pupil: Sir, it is -3.78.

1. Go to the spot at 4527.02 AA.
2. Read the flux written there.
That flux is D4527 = 30.37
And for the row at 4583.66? 36.75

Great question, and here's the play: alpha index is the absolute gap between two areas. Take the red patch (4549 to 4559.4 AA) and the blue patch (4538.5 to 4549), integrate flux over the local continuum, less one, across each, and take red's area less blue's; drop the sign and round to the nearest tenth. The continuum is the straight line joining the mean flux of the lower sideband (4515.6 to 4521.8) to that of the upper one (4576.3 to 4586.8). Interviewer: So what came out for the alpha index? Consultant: 0.5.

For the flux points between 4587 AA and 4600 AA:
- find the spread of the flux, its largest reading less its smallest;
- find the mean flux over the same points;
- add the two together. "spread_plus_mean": 41.0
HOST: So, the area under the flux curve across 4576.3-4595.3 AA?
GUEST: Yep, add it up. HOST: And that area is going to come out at 724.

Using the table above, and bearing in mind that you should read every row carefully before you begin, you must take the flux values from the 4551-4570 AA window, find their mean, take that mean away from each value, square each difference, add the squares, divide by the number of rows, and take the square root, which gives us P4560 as 2.2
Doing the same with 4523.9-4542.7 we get 3.0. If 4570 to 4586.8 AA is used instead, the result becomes 1.4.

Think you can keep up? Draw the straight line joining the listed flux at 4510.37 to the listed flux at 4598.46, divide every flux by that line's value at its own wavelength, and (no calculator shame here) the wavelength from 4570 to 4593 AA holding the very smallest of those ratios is 4581.55 AA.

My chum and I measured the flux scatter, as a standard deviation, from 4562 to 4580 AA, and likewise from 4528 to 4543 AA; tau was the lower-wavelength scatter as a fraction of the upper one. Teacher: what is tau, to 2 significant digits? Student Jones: 2.3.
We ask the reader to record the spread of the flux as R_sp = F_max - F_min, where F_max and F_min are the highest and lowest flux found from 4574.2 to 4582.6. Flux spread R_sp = 3.3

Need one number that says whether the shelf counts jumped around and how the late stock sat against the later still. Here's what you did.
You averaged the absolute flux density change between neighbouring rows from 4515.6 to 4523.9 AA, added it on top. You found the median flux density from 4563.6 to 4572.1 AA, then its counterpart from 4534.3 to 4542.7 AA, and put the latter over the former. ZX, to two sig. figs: 1.3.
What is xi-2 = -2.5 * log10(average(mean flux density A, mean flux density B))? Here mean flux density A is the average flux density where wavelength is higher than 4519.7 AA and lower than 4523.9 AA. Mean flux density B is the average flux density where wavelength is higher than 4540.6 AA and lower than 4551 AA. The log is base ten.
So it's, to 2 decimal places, -3.87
